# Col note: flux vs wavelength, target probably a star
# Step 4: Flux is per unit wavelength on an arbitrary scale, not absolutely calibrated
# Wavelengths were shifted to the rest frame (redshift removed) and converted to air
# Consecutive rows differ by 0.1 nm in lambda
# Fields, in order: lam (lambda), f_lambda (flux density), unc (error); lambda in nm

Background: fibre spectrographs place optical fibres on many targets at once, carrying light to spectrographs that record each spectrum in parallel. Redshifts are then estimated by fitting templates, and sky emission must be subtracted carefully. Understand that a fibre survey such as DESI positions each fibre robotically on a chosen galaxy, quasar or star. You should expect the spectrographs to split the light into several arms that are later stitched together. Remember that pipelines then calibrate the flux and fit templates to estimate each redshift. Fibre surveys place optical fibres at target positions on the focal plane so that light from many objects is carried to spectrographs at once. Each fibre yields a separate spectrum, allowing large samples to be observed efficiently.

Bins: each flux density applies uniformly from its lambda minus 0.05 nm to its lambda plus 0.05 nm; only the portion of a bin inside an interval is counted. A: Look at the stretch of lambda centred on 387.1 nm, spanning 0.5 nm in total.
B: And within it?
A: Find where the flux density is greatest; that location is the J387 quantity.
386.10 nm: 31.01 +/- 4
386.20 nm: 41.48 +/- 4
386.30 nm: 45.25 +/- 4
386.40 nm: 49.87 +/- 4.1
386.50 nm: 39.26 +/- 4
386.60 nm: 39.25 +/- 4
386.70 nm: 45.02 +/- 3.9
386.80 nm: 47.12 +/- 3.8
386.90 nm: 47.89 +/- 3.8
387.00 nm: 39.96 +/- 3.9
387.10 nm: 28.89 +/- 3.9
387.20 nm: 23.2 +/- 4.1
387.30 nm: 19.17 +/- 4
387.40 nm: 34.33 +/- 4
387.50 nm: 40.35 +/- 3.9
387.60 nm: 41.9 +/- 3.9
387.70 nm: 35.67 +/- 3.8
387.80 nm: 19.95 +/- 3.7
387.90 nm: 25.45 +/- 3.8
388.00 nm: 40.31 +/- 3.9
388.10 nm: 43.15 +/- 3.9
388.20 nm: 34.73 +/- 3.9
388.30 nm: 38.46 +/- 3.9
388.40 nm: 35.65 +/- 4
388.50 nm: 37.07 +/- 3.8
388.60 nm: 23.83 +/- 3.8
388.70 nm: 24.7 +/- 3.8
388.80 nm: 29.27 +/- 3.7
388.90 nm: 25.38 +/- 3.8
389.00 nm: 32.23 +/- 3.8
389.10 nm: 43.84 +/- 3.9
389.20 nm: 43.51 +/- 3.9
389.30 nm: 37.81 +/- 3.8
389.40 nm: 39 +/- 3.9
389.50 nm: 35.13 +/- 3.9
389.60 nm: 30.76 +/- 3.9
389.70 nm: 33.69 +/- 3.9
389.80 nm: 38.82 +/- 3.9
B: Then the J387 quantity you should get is 386.90 nm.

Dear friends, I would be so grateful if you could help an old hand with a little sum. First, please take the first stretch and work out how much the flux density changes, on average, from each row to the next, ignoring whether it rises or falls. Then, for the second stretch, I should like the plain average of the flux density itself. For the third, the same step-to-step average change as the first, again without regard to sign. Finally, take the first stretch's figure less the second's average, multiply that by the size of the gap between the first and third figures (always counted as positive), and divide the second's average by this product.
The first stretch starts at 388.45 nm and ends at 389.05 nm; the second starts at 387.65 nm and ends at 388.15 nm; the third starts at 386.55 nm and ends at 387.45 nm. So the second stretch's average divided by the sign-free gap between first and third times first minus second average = -1.8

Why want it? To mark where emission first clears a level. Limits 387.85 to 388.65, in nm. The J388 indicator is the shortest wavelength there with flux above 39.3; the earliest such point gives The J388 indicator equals 388.00 nm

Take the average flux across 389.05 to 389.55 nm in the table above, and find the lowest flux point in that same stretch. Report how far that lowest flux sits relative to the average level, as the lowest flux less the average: -5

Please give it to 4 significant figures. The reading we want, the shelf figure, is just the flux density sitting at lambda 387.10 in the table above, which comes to 28.89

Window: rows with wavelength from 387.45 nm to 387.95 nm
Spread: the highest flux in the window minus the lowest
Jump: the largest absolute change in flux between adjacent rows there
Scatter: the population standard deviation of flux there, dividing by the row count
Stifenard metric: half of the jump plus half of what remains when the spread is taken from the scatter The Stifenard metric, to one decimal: 1.2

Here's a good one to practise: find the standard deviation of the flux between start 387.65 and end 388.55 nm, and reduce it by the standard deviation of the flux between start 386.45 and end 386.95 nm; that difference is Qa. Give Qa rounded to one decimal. 3.1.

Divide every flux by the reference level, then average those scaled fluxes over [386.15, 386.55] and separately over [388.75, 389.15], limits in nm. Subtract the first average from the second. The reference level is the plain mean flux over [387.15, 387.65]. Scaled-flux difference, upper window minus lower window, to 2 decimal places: -0.35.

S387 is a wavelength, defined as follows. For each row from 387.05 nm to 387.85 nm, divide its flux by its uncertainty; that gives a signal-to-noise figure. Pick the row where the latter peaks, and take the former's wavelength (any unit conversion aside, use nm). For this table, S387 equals 387.60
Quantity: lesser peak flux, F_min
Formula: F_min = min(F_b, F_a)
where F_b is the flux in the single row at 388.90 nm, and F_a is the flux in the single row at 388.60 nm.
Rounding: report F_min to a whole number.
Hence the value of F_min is 24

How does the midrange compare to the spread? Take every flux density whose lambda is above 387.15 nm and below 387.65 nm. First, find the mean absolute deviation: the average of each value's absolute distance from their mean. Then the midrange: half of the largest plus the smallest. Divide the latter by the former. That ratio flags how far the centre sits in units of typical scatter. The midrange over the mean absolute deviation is 3.6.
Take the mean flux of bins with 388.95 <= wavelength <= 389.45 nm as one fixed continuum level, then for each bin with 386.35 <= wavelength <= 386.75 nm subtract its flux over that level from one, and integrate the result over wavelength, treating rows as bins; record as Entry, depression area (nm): -0.041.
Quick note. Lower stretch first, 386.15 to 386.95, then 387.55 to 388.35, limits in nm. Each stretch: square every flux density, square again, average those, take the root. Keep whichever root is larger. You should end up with 2012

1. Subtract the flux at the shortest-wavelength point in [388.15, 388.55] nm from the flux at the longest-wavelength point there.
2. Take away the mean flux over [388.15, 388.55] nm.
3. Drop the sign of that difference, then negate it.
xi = -34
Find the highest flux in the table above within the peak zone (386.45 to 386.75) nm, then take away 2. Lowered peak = 43.0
